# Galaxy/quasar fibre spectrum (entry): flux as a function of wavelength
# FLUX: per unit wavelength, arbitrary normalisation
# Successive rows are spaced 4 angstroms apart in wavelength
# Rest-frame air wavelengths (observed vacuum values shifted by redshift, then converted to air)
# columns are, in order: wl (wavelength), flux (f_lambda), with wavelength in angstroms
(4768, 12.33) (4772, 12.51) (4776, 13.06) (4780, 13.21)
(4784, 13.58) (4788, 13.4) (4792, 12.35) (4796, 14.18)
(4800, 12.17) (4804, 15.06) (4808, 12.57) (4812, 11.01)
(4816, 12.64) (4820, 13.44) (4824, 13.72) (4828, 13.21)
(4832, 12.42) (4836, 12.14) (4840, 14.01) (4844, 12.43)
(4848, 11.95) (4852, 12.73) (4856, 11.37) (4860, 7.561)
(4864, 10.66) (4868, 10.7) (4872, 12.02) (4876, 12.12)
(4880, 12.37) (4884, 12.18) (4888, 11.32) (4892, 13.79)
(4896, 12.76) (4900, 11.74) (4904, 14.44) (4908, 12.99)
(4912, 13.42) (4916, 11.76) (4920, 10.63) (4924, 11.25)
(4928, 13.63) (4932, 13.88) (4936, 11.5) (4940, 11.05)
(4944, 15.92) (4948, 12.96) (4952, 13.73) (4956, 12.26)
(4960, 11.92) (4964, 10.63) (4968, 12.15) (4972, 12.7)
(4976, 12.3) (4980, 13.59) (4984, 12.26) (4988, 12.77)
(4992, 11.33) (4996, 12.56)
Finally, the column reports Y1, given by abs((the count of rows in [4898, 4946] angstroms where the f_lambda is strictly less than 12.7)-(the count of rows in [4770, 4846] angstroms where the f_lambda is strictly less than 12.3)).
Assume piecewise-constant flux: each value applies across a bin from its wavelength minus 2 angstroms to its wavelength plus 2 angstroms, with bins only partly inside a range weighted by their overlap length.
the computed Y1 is 3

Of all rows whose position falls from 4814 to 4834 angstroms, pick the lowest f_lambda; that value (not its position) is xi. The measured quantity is 12.42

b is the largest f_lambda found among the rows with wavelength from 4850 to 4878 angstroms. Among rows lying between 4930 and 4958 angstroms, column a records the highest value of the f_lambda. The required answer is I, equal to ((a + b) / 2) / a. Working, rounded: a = 15.92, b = 12.73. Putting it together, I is 0.900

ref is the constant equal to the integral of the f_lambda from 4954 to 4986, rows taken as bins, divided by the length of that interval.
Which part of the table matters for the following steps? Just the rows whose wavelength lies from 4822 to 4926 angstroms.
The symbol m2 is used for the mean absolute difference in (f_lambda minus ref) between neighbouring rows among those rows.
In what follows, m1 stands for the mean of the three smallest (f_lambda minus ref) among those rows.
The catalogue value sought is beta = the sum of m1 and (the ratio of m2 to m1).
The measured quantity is -3.1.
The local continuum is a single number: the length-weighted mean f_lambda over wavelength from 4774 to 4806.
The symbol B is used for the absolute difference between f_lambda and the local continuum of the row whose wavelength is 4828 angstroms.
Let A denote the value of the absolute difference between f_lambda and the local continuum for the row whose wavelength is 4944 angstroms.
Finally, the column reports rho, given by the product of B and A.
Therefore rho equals 0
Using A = 2.54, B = 0.2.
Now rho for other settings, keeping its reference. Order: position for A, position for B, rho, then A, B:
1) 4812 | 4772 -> 2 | 2.37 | 0.9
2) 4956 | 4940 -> 3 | 1.12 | 2.3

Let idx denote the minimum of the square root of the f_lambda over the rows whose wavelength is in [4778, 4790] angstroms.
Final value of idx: 3.63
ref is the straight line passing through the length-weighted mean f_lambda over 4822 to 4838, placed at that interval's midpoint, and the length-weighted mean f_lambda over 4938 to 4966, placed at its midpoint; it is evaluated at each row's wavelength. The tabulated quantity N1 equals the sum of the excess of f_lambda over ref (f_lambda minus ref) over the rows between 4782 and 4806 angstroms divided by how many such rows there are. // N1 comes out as 0.5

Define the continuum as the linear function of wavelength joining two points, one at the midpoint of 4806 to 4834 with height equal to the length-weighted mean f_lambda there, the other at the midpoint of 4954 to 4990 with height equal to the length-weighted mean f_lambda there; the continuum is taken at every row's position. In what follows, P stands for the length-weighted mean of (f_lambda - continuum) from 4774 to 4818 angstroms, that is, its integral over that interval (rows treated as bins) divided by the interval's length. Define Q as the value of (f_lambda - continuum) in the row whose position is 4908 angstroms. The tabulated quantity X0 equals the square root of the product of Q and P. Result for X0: 0.35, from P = 0.24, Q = 0.52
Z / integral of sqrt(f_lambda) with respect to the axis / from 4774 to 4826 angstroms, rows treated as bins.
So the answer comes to 188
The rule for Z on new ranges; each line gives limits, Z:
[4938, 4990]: 185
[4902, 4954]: 186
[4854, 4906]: 178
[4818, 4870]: 180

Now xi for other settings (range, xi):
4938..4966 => 10.63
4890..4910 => 11.74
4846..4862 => 7.561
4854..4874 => 7.561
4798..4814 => 11.01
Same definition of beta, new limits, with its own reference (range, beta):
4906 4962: -2.5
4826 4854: -17.2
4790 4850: -3.1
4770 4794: 1.5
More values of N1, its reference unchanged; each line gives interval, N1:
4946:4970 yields -0.4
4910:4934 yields -0.3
